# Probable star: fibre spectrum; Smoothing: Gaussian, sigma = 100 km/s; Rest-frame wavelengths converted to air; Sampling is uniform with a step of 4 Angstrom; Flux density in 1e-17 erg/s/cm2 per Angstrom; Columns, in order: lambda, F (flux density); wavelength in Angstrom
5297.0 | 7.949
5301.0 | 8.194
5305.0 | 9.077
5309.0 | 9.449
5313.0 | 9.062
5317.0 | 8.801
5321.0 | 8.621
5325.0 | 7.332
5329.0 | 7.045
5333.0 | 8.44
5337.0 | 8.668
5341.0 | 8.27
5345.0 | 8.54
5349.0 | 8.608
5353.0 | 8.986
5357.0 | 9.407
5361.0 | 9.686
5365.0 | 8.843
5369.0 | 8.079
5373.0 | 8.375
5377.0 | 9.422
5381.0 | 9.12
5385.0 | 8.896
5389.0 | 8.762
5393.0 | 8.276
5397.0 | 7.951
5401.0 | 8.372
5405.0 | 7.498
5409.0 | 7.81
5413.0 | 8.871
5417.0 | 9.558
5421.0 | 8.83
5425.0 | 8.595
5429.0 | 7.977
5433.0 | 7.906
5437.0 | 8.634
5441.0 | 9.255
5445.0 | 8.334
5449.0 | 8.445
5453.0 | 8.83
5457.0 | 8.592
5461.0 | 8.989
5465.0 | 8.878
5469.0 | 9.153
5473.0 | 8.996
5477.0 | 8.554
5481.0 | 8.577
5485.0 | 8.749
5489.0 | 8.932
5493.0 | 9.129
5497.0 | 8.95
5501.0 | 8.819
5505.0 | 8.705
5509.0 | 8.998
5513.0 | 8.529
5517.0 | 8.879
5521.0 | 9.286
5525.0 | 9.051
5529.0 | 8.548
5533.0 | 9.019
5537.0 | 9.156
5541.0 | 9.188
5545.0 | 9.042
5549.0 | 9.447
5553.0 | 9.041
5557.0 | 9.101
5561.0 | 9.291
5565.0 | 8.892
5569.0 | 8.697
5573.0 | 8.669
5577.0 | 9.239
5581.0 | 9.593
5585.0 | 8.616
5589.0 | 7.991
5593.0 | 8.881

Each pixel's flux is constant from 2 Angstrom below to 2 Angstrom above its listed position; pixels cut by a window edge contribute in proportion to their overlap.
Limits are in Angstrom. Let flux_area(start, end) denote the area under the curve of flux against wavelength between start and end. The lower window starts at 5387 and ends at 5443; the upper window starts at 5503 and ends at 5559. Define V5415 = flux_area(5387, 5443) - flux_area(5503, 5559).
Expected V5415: -31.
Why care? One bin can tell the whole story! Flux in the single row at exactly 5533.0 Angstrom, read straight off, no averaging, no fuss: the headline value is 9.019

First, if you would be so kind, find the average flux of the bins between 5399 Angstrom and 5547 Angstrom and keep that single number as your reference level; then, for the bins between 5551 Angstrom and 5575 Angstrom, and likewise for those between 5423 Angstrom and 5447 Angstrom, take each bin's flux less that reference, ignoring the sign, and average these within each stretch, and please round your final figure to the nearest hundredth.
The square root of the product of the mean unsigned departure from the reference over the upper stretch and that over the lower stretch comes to 0.34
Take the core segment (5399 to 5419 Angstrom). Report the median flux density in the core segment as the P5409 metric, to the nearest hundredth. 8.37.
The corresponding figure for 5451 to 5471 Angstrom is 8.88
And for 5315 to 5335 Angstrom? 8.44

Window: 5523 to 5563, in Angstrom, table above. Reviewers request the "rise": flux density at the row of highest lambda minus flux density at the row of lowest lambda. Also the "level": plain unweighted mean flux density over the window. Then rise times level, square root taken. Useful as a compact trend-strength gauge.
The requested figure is 1.5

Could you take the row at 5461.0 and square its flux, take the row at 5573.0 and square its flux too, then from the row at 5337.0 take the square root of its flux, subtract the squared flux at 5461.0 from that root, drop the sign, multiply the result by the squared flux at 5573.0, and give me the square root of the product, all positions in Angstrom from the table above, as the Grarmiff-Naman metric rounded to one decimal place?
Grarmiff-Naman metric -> 76.5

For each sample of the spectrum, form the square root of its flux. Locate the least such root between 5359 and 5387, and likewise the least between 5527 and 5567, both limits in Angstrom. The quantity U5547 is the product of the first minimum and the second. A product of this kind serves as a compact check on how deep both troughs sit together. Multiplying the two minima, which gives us 8.3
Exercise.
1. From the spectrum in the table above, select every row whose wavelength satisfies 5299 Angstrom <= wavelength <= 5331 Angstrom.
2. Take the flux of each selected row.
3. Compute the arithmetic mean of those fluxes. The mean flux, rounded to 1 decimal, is 8.4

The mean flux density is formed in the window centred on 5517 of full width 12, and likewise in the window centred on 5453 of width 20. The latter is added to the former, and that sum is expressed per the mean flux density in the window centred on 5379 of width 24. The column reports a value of 2.00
